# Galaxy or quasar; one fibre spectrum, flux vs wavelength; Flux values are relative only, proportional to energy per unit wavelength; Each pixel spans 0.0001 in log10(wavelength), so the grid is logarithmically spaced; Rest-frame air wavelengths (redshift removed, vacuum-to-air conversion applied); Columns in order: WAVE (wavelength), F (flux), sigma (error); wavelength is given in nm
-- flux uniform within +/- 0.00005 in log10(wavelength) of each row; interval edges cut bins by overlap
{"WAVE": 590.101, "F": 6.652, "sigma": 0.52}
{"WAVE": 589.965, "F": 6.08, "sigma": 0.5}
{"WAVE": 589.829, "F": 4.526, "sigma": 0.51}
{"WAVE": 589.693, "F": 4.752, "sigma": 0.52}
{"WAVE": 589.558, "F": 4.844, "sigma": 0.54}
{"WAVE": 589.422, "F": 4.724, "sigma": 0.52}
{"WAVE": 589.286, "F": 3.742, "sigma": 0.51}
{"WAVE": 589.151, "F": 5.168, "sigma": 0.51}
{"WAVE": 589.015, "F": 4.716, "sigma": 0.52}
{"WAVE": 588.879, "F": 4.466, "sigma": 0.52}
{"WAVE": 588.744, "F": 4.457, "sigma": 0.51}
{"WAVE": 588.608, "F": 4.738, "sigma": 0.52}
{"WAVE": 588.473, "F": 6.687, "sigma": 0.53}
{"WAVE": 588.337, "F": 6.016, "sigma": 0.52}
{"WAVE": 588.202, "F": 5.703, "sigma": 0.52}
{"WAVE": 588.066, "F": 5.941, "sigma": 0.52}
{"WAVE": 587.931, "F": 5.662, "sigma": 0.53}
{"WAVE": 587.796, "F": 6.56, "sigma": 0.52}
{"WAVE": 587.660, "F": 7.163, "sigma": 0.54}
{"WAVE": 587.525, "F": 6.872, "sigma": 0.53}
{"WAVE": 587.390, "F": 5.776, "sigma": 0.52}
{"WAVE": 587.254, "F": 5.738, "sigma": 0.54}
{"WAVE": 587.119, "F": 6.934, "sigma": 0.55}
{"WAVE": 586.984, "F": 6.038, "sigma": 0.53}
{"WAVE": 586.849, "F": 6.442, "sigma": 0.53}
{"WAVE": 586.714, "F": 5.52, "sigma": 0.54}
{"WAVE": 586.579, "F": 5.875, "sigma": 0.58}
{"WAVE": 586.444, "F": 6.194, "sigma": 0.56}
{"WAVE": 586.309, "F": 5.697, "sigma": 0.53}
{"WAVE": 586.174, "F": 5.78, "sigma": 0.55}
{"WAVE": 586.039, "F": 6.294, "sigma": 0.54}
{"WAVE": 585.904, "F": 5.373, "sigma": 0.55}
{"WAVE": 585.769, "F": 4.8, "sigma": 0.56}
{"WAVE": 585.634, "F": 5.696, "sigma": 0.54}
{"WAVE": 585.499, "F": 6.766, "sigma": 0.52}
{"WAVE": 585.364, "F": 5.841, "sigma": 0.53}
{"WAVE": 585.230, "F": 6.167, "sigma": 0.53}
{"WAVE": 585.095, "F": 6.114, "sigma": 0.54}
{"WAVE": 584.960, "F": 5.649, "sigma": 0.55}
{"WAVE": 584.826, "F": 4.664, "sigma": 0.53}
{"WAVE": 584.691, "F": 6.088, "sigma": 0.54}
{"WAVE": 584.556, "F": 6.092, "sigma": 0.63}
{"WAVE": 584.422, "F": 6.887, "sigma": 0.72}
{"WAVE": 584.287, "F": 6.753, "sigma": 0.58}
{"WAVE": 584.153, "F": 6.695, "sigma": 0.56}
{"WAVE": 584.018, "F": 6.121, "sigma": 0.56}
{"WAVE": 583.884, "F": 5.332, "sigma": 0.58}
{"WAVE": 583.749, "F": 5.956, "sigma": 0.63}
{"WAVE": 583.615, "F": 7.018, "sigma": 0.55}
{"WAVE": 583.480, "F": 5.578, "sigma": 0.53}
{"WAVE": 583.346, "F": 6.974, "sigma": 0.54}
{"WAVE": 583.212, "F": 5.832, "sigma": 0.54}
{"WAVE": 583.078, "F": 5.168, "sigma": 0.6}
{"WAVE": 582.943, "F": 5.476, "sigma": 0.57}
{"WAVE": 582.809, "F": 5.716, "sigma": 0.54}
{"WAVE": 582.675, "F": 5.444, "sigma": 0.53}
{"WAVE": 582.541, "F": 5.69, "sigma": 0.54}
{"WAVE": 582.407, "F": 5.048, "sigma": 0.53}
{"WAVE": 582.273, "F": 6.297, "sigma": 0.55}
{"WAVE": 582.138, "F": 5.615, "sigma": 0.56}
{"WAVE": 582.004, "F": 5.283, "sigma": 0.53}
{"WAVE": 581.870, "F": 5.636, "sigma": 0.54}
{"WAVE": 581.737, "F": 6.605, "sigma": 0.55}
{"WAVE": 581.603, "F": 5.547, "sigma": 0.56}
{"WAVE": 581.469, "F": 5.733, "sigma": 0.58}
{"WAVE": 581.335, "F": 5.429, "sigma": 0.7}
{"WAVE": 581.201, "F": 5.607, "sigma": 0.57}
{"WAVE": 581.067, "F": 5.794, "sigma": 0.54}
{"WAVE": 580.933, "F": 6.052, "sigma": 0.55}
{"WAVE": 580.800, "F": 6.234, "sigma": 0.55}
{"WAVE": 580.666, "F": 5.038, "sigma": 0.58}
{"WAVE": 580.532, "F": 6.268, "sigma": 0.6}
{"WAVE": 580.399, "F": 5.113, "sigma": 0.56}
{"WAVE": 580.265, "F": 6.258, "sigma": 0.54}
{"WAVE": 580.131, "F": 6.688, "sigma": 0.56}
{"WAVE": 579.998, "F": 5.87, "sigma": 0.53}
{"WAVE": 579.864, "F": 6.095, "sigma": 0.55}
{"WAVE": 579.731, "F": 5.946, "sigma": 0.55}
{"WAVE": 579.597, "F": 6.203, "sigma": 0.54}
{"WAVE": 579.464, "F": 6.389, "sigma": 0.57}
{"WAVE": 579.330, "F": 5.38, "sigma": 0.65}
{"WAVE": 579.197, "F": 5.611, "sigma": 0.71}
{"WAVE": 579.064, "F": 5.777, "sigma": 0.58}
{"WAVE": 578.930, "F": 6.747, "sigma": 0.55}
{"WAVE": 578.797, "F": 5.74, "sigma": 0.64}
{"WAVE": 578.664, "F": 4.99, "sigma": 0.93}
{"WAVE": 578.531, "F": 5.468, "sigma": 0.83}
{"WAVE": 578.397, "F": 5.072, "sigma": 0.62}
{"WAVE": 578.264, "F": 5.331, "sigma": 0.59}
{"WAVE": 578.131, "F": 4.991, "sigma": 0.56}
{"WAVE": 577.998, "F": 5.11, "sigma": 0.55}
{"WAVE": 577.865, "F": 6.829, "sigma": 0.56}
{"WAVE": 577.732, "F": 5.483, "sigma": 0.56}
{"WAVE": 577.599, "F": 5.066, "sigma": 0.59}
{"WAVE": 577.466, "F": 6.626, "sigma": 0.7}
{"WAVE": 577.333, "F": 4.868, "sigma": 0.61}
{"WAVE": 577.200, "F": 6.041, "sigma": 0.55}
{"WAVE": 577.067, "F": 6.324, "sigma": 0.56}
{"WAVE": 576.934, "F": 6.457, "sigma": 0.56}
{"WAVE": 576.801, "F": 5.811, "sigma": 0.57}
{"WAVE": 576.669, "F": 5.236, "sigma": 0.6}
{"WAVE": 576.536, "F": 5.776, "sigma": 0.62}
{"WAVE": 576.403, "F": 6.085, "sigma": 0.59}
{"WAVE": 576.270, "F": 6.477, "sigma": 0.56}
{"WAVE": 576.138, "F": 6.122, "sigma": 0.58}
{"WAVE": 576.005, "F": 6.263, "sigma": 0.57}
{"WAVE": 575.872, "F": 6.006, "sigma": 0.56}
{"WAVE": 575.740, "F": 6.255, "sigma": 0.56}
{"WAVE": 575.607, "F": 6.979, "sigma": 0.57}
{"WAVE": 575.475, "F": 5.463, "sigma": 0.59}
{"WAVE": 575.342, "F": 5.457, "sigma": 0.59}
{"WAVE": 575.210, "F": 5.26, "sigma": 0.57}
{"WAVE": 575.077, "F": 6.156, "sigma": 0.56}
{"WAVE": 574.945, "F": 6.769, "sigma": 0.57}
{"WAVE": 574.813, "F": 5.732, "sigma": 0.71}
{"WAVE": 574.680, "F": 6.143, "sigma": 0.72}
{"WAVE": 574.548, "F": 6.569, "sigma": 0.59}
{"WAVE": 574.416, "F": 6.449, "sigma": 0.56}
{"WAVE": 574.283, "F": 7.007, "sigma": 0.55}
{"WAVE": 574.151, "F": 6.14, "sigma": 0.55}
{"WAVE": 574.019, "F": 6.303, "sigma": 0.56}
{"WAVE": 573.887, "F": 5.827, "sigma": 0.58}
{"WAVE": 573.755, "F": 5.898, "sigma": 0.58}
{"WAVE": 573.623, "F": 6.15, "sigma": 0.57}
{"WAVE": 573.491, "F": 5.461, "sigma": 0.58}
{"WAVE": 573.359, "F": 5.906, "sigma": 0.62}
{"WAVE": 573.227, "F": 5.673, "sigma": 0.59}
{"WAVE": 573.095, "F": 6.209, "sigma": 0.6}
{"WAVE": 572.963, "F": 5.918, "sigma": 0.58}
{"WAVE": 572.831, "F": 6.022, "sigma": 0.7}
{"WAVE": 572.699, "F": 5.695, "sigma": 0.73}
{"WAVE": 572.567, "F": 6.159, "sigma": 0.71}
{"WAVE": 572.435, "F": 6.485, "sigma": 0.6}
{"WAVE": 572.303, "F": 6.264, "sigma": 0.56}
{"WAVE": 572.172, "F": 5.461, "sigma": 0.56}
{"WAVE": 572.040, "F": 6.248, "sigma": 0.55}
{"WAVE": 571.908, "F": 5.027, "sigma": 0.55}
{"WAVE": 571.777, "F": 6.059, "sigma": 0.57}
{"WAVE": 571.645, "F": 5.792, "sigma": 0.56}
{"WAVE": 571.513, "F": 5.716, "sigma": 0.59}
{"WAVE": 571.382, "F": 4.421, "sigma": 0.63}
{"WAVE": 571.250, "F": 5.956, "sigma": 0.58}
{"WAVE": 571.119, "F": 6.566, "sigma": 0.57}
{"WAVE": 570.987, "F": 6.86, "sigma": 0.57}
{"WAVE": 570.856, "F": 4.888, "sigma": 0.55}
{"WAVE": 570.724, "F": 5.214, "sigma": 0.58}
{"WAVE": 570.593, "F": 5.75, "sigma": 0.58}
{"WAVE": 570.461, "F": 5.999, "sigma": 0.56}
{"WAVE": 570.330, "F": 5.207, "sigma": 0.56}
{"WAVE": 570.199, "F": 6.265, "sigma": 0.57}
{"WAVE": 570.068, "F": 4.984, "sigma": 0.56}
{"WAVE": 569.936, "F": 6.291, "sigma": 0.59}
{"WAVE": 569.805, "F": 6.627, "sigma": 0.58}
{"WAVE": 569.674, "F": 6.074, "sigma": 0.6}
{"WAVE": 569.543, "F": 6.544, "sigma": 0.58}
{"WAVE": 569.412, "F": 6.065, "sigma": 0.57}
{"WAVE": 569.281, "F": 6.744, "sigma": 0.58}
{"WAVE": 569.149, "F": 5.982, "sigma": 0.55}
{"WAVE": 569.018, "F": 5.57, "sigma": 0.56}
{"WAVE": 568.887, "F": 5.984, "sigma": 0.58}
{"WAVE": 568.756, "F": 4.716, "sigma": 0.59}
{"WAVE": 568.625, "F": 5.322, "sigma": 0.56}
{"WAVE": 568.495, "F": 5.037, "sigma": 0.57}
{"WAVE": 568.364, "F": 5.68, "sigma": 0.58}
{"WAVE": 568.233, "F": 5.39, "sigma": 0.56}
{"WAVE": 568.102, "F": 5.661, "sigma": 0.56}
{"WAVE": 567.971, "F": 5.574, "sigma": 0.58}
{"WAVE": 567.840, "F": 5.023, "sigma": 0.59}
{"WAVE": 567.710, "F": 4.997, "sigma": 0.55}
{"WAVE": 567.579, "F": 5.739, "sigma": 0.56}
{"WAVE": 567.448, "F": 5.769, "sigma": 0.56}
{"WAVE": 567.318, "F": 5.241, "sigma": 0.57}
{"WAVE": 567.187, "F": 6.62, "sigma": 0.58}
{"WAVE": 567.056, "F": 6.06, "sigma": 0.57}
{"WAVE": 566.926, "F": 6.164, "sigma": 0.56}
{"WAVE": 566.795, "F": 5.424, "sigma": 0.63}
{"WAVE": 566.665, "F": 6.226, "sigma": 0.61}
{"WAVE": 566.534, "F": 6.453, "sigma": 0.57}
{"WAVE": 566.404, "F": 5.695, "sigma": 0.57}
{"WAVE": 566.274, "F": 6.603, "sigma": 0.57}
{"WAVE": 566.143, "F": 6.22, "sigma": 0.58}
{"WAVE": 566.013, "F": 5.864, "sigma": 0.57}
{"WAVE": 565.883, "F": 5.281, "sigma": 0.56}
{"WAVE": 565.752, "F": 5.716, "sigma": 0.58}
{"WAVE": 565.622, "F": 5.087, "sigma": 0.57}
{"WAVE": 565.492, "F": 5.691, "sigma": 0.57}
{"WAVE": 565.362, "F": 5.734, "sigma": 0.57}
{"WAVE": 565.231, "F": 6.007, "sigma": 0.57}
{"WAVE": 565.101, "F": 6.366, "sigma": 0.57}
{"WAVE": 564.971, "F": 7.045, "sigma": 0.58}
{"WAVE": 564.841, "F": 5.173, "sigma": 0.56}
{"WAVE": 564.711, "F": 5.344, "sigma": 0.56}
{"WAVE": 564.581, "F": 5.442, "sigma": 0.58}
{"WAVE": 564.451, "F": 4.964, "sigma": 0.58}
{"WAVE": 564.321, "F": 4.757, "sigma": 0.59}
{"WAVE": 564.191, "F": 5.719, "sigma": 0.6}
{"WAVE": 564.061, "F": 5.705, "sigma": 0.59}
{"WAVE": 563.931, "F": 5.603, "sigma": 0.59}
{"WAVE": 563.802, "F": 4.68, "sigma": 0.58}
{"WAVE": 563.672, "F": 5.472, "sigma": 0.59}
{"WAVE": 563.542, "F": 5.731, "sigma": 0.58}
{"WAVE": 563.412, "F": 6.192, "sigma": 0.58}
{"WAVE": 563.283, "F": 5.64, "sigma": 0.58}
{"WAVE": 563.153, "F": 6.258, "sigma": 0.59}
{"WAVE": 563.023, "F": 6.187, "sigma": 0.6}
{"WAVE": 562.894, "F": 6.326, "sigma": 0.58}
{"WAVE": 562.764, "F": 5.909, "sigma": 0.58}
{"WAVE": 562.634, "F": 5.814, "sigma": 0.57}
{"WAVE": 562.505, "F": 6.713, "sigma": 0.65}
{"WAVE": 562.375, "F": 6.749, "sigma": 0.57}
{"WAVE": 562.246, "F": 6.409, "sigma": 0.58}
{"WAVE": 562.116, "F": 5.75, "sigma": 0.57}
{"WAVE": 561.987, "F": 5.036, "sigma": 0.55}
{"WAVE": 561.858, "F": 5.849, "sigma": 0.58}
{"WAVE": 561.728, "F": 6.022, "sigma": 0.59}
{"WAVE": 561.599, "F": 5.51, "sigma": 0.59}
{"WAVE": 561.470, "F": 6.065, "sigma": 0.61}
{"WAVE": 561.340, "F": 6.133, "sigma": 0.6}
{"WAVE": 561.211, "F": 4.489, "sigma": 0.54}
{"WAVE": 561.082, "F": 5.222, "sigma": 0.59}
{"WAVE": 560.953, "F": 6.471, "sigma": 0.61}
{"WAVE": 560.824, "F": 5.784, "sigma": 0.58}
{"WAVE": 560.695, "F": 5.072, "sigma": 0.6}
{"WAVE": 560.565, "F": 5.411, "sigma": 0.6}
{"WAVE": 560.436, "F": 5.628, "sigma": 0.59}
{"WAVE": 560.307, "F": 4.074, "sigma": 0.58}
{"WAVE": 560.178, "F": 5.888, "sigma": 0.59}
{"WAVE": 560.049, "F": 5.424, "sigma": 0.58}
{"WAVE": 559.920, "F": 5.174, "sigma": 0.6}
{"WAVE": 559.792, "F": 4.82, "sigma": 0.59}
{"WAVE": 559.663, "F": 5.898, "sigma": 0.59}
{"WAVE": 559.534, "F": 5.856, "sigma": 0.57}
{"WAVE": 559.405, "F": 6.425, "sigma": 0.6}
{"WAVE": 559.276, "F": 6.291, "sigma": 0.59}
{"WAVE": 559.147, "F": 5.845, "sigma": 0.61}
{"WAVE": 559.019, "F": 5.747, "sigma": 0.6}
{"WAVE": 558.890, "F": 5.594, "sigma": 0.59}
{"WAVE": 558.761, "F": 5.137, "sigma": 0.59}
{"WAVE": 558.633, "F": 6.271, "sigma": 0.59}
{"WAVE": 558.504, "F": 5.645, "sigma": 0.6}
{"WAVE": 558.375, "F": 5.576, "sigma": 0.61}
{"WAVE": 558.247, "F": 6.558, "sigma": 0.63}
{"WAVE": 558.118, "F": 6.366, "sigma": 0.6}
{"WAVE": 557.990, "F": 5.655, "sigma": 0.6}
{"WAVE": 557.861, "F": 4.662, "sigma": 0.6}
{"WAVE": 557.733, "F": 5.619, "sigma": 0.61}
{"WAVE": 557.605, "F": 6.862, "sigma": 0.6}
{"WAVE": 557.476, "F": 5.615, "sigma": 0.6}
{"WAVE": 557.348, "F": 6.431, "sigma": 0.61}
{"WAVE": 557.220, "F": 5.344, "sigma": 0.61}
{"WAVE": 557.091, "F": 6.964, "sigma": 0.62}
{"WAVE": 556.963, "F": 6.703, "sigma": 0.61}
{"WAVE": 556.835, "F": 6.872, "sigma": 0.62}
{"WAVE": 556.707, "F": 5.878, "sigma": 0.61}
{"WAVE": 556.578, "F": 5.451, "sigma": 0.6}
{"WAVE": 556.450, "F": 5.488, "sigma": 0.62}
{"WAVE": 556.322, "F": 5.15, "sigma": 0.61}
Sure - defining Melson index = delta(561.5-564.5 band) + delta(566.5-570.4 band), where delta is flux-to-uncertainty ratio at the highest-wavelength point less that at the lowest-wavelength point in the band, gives -2.8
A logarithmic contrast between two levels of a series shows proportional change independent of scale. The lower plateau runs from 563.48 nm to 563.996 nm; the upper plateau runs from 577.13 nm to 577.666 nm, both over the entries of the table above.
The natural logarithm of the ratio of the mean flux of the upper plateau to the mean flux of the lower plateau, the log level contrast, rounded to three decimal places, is 0.051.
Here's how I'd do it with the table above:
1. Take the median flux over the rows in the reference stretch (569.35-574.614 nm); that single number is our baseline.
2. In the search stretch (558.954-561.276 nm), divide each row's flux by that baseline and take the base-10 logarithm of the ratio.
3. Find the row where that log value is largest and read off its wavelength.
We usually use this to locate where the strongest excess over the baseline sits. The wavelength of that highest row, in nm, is 560.953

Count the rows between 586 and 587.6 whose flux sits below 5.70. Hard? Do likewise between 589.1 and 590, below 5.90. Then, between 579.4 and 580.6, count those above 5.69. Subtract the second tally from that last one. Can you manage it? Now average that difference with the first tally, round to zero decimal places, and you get 2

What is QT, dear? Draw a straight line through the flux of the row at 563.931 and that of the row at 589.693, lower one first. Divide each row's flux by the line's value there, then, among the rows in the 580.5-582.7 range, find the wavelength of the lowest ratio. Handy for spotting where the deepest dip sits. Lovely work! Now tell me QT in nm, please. 580.666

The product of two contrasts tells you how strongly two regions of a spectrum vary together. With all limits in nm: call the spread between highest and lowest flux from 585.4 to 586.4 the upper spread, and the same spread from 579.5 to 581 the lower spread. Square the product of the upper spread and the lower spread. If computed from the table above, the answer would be 11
